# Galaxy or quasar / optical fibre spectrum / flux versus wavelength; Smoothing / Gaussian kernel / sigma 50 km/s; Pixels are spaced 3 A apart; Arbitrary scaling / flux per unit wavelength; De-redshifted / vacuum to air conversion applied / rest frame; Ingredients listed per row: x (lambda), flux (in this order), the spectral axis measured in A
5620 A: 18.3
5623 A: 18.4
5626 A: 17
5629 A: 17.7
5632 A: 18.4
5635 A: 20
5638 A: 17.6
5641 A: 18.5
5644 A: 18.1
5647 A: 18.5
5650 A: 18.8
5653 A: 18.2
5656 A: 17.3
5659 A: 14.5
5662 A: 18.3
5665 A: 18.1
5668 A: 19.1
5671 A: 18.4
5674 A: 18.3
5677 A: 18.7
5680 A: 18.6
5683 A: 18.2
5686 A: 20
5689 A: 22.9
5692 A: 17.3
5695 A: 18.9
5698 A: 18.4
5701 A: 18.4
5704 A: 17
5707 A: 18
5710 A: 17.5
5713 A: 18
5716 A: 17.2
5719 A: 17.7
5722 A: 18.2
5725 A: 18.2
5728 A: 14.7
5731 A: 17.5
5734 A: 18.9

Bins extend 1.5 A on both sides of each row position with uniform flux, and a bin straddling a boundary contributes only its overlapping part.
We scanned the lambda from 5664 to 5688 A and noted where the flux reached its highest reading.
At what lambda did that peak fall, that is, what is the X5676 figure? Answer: 5686 A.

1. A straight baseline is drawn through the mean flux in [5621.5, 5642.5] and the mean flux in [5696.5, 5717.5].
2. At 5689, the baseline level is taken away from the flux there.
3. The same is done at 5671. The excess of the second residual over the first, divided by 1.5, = -3.1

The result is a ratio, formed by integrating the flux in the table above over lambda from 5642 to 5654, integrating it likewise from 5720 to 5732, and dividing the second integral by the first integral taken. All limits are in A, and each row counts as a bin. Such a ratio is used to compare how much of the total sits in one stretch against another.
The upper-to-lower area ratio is 0.93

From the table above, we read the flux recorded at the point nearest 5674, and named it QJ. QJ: 18.3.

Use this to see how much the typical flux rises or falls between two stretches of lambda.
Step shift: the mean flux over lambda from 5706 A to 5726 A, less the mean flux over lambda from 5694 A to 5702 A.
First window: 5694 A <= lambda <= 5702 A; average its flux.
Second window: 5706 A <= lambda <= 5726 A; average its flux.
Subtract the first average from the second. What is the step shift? -0.74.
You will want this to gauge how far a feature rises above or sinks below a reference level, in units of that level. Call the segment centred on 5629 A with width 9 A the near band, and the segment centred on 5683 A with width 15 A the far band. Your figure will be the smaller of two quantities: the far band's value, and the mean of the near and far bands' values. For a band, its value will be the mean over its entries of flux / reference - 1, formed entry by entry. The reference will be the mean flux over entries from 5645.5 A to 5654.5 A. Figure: 0.010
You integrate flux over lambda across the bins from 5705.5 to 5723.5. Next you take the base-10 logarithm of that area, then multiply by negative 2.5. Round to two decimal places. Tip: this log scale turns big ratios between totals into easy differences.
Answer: -6.26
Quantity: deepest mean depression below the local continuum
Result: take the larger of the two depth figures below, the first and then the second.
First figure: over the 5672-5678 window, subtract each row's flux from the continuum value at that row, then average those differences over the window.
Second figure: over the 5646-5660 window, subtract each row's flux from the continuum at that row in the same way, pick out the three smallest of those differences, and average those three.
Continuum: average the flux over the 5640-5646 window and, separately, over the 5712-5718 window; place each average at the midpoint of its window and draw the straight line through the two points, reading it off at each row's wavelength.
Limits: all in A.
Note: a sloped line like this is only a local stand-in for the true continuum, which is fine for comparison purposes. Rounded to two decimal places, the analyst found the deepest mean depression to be -0.27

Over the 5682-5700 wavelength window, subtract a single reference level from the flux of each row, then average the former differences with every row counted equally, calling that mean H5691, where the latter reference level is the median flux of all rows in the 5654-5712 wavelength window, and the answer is 1.0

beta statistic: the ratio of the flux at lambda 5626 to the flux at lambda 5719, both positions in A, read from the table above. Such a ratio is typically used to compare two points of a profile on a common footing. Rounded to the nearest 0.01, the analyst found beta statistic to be 0.96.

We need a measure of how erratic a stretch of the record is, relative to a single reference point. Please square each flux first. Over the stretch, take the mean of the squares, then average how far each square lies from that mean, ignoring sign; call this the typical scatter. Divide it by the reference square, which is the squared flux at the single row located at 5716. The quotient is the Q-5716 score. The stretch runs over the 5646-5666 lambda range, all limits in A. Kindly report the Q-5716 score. 0.11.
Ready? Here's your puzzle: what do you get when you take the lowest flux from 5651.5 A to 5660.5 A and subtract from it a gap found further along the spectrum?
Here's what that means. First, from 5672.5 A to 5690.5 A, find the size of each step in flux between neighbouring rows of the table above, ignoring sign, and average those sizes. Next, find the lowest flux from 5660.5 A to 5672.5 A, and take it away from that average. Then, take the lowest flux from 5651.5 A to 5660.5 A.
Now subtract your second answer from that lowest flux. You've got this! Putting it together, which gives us 31.5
